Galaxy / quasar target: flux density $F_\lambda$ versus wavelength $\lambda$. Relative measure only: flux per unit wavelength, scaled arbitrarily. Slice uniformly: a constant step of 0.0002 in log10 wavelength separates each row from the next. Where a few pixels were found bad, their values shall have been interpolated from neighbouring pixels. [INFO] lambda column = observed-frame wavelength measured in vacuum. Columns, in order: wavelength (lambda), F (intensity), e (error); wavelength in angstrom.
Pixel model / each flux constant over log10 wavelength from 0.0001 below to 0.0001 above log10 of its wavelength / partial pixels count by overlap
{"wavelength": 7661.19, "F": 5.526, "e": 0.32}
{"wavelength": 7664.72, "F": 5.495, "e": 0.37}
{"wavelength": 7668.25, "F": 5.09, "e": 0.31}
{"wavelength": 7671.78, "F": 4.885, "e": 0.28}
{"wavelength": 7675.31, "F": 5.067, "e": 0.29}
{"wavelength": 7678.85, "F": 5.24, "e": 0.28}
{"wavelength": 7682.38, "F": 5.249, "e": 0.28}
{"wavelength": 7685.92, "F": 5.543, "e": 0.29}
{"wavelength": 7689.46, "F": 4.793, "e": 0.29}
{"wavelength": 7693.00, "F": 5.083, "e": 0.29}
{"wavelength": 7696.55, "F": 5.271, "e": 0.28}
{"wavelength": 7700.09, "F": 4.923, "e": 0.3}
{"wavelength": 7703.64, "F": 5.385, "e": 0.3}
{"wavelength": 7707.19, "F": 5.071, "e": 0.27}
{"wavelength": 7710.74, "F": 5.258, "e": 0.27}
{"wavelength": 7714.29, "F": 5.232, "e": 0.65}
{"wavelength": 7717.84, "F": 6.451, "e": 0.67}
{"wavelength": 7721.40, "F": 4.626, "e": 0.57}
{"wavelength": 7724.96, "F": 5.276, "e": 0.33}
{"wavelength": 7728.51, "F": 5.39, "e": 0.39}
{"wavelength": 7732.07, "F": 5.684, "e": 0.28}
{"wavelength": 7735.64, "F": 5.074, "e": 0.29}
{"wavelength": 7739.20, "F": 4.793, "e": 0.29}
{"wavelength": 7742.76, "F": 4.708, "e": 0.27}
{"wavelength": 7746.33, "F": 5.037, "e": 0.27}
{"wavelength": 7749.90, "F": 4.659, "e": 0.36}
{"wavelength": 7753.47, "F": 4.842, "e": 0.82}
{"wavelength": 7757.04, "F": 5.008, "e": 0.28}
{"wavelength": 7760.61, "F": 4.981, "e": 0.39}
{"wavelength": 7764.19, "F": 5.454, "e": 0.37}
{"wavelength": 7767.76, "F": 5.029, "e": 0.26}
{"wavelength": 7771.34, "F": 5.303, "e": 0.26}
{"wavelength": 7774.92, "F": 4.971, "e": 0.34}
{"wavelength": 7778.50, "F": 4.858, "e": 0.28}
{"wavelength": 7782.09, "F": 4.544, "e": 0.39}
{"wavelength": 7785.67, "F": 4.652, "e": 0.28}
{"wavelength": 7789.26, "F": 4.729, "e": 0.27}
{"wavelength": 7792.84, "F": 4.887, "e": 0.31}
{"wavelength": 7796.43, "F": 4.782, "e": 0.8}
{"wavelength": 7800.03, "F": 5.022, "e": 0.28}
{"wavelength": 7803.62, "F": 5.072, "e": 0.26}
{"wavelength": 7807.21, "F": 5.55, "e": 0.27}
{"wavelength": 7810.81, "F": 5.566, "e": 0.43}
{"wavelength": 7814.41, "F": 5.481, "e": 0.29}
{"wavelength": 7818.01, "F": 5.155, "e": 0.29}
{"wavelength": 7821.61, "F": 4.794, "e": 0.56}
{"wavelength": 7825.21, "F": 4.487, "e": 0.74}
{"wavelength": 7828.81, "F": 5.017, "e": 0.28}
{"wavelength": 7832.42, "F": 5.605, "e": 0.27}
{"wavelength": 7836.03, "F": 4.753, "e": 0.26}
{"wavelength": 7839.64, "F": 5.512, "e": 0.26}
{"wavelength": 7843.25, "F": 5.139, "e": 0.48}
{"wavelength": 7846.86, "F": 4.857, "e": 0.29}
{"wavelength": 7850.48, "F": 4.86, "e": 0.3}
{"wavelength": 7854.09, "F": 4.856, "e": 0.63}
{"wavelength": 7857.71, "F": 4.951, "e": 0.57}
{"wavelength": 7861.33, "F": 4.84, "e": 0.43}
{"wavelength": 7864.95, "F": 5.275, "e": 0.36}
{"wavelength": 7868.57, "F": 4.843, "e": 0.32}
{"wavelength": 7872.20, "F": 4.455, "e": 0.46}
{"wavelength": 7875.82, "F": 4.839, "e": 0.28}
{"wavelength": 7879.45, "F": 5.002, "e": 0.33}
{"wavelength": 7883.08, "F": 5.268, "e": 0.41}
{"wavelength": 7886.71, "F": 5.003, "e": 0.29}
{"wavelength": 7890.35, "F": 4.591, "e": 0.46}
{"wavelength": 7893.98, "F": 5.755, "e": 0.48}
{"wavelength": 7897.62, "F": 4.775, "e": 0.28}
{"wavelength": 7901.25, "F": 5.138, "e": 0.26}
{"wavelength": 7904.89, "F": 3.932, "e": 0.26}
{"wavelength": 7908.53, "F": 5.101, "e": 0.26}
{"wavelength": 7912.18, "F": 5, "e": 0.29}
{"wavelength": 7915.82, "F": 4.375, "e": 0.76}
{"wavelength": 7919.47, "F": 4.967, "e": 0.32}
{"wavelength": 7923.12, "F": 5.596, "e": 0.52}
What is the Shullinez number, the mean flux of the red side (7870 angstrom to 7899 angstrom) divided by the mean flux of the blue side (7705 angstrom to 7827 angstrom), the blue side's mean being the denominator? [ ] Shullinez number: 0.978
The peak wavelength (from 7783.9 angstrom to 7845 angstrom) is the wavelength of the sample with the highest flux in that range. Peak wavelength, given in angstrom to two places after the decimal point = 7832.42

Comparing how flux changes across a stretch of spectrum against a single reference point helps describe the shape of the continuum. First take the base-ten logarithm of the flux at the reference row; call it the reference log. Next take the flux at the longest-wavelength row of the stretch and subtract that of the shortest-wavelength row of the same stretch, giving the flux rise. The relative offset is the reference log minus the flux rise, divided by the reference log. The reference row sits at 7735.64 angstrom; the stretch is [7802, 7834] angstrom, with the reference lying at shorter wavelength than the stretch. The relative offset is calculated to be 0.24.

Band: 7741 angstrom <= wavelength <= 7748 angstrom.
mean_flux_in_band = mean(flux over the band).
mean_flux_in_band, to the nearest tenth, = 4.9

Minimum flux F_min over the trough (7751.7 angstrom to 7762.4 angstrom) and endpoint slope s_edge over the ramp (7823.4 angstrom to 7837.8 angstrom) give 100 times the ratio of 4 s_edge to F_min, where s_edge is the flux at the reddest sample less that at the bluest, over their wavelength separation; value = 2.0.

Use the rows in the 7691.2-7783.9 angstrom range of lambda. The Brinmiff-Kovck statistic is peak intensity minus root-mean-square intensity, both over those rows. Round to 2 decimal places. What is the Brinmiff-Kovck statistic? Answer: 1.32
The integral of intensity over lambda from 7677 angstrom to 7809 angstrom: 672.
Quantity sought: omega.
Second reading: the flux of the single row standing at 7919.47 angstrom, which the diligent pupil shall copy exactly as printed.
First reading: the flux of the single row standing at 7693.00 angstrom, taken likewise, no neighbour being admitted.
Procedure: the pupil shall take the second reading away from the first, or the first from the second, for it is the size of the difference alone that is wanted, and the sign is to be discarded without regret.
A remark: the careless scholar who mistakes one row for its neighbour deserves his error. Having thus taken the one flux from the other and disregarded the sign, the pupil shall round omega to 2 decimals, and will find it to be 0.12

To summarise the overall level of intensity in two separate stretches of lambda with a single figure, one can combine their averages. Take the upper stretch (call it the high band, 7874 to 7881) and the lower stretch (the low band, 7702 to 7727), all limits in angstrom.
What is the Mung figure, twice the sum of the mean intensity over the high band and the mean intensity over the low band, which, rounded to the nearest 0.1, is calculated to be 20.5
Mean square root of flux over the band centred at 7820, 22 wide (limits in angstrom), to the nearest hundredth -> 2.25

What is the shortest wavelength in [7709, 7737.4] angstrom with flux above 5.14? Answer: 7710.74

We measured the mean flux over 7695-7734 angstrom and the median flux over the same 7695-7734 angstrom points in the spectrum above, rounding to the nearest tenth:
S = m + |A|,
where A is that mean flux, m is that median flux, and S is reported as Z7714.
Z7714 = 10.6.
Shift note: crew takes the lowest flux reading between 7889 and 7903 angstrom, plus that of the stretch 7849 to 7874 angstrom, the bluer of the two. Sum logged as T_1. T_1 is 9.05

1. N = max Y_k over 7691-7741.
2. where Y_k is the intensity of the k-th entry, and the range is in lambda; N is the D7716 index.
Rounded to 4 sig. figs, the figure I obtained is 6.451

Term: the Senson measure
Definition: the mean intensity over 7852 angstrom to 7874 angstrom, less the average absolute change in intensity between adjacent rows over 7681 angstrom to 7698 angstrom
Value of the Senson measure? 4.49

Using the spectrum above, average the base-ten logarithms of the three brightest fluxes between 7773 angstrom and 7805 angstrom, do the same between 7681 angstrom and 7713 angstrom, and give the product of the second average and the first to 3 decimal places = 0.513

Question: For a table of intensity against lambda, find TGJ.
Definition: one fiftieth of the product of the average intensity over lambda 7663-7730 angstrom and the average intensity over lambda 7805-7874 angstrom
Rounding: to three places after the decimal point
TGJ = 0.528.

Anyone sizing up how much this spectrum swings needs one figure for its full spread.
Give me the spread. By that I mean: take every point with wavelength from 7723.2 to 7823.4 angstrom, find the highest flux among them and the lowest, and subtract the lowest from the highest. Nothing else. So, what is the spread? 1.14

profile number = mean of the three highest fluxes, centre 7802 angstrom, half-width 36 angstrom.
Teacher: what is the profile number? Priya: 5.6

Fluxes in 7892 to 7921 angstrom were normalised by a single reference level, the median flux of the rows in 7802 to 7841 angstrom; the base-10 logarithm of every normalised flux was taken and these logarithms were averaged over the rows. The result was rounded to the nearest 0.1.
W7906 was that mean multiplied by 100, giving -2.6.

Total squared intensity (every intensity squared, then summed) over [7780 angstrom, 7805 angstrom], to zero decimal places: 162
